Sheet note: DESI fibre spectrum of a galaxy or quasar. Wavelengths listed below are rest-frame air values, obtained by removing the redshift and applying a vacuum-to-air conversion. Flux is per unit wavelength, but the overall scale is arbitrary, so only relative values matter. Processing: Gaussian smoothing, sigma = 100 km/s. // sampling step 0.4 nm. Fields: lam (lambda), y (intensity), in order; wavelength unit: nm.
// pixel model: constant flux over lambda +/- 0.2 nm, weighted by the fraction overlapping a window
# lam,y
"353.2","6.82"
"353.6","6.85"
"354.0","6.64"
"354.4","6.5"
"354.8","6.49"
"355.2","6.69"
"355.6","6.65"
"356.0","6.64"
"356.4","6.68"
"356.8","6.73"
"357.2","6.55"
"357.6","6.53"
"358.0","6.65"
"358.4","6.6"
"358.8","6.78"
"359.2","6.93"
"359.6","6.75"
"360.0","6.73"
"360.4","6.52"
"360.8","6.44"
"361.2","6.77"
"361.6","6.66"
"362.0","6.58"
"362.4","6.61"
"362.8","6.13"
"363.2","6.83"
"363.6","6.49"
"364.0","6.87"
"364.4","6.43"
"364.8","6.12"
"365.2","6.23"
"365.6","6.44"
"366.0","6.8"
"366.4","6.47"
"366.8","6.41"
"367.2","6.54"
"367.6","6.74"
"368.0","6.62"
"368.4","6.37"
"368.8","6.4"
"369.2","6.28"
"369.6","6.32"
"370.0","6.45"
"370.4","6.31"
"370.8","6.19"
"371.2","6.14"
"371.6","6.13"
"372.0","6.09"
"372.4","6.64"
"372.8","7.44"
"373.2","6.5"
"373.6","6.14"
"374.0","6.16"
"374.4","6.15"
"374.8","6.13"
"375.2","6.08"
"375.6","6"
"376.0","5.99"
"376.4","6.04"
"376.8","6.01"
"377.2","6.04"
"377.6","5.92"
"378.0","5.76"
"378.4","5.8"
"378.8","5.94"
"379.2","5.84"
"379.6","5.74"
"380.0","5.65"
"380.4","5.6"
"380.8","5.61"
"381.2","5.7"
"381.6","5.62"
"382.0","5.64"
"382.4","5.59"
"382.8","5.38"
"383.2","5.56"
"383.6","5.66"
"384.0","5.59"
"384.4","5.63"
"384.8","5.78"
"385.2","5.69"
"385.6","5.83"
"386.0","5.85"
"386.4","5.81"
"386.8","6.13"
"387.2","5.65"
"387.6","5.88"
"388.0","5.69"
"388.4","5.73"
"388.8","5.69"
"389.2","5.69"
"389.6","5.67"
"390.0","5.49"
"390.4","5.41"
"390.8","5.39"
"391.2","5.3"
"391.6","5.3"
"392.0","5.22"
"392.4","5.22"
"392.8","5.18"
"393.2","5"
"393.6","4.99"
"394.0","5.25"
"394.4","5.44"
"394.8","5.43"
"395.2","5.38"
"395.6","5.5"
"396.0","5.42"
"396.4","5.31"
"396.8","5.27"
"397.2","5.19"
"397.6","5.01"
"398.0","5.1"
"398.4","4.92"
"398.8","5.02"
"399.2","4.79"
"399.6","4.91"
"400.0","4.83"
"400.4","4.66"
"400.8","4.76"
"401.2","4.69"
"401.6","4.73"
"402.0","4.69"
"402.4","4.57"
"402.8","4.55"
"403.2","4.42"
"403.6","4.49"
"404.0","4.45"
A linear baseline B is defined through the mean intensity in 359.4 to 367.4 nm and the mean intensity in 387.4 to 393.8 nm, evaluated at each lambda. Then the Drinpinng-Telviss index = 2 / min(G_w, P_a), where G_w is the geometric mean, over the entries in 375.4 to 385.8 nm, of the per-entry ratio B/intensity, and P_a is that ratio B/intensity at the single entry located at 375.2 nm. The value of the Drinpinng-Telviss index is 2.007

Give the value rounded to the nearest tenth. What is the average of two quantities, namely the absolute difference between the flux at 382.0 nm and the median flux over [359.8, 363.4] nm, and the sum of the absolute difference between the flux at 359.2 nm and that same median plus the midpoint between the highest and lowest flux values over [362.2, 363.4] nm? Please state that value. 3.9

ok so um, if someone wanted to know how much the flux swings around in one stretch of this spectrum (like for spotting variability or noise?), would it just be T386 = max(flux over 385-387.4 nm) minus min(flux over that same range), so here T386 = 0.5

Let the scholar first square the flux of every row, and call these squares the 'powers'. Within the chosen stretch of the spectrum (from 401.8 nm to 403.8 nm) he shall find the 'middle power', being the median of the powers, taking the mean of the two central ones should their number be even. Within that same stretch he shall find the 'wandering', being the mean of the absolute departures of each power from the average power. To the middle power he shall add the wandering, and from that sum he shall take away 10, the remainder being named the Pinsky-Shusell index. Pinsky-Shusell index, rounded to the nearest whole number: 11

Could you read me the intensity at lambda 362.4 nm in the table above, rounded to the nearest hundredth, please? 6.61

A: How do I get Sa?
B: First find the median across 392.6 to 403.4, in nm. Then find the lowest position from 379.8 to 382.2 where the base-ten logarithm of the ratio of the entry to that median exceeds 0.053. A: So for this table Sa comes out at 380.0 nm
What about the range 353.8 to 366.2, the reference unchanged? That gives 354.0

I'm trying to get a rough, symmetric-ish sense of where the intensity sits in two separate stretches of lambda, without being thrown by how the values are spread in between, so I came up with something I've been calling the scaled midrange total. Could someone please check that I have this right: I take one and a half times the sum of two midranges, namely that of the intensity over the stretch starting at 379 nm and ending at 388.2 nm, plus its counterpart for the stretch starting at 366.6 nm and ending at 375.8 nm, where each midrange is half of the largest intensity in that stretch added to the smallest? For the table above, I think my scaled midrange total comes 18.7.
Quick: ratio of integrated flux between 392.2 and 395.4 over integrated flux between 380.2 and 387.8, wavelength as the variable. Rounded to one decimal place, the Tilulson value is 0.4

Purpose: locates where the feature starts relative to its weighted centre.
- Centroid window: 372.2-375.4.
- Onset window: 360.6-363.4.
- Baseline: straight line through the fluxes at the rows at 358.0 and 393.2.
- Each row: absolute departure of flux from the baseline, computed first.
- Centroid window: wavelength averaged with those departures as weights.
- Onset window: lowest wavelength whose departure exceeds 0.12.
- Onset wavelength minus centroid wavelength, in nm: -12.10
